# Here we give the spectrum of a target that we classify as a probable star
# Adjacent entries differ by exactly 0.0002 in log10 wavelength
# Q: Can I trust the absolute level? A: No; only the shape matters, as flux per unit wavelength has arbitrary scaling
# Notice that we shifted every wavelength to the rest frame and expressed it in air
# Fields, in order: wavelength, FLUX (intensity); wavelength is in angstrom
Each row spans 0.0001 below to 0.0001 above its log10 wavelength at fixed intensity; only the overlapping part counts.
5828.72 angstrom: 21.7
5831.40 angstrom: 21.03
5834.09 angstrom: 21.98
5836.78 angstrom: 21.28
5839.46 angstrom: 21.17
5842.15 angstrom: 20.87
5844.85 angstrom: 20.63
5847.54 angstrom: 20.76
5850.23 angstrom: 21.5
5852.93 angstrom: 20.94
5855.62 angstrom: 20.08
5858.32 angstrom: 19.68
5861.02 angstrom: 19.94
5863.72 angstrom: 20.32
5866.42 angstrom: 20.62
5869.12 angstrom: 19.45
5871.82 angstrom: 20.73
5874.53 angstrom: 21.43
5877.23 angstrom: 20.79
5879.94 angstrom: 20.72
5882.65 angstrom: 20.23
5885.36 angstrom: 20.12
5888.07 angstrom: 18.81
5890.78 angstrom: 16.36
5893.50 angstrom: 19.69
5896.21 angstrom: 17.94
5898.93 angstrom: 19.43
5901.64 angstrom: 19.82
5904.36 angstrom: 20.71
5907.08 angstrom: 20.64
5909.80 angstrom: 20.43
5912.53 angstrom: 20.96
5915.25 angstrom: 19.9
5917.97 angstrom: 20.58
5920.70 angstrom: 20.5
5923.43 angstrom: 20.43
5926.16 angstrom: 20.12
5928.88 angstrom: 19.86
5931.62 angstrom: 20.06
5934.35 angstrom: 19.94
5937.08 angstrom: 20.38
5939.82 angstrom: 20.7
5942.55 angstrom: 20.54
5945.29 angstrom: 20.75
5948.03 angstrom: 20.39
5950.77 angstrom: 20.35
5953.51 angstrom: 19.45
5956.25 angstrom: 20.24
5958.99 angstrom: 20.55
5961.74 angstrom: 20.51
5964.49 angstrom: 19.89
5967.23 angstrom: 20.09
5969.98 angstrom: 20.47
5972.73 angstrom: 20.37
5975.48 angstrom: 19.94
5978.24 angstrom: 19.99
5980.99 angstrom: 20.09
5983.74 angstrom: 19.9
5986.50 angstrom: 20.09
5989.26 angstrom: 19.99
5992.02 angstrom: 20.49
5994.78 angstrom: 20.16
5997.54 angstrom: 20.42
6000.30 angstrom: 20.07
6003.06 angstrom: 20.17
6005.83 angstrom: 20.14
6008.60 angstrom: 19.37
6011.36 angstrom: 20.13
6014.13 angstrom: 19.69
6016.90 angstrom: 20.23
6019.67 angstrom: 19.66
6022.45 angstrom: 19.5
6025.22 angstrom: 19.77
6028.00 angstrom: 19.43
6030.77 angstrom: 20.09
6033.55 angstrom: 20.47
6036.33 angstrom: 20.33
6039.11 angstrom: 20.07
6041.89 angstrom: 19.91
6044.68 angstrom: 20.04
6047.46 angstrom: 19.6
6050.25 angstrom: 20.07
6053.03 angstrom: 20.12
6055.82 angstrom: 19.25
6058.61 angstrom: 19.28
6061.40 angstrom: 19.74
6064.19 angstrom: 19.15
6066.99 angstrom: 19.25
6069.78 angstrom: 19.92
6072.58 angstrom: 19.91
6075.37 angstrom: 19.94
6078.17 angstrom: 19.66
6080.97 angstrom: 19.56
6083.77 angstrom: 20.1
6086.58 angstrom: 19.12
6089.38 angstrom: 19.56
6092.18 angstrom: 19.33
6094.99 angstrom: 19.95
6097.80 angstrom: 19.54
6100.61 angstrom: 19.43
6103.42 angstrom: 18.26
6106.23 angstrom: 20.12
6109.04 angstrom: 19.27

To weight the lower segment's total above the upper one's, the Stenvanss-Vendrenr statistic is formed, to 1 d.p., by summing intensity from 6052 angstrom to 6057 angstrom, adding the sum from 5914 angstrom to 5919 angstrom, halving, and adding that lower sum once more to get 80.4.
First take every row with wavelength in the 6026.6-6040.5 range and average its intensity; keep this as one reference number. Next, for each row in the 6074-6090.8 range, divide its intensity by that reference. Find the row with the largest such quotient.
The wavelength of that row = 6083.77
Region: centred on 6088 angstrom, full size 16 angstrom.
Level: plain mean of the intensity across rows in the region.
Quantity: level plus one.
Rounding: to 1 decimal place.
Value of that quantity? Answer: 20.6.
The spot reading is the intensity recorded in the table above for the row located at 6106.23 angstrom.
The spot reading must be 20.12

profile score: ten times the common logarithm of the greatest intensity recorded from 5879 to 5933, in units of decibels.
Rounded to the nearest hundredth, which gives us 13.21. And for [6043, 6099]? 13.04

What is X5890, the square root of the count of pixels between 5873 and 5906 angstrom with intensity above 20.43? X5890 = 2.0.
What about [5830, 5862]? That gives 3.0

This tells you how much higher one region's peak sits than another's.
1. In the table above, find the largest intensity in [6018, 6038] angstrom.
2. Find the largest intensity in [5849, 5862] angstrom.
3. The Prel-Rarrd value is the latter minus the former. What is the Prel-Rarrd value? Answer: 1.0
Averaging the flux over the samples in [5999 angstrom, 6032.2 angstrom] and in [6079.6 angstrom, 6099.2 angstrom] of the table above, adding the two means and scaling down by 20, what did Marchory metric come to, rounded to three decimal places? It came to 1.972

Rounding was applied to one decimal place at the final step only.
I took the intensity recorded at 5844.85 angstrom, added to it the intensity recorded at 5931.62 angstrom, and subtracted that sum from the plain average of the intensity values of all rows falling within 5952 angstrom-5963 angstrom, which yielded -20.5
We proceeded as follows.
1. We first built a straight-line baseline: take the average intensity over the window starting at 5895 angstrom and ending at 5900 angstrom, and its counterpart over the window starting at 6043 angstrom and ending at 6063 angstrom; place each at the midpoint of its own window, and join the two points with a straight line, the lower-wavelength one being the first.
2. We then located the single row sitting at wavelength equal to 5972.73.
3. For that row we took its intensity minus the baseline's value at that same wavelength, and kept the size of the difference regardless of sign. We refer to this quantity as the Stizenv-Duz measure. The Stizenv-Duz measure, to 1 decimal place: 1.2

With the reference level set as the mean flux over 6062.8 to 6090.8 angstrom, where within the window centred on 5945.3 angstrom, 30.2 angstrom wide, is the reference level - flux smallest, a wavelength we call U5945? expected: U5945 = 5945.29 angstrom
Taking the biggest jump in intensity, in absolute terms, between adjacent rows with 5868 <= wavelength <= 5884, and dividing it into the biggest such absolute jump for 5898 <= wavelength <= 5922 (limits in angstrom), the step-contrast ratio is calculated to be 0.83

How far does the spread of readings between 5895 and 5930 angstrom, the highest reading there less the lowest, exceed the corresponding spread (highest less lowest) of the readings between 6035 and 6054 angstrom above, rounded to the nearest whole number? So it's 2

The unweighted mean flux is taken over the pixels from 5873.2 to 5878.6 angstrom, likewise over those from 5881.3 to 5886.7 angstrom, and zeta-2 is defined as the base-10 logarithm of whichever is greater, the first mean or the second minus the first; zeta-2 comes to 1.32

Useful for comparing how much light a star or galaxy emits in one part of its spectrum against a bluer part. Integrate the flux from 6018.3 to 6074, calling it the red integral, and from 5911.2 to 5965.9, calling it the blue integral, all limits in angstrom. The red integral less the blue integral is -9.2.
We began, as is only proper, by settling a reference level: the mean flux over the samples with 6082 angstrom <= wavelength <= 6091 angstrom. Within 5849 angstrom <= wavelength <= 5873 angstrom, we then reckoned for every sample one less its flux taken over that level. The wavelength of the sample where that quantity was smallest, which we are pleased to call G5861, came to 5850.23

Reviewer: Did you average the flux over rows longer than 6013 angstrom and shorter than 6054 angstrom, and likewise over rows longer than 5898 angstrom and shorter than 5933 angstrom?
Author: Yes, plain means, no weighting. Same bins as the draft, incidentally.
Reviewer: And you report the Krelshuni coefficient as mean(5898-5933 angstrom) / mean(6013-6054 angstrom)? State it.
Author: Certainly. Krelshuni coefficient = 1.02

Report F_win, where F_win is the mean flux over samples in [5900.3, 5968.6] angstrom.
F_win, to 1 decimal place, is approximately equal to 20.3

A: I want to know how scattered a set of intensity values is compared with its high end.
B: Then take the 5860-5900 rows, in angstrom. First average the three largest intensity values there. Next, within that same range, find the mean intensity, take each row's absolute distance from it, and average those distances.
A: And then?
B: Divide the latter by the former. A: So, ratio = 0.044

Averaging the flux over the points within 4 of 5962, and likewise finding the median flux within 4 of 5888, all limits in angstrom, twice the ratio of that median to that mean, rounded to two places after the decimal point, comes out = 1.85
